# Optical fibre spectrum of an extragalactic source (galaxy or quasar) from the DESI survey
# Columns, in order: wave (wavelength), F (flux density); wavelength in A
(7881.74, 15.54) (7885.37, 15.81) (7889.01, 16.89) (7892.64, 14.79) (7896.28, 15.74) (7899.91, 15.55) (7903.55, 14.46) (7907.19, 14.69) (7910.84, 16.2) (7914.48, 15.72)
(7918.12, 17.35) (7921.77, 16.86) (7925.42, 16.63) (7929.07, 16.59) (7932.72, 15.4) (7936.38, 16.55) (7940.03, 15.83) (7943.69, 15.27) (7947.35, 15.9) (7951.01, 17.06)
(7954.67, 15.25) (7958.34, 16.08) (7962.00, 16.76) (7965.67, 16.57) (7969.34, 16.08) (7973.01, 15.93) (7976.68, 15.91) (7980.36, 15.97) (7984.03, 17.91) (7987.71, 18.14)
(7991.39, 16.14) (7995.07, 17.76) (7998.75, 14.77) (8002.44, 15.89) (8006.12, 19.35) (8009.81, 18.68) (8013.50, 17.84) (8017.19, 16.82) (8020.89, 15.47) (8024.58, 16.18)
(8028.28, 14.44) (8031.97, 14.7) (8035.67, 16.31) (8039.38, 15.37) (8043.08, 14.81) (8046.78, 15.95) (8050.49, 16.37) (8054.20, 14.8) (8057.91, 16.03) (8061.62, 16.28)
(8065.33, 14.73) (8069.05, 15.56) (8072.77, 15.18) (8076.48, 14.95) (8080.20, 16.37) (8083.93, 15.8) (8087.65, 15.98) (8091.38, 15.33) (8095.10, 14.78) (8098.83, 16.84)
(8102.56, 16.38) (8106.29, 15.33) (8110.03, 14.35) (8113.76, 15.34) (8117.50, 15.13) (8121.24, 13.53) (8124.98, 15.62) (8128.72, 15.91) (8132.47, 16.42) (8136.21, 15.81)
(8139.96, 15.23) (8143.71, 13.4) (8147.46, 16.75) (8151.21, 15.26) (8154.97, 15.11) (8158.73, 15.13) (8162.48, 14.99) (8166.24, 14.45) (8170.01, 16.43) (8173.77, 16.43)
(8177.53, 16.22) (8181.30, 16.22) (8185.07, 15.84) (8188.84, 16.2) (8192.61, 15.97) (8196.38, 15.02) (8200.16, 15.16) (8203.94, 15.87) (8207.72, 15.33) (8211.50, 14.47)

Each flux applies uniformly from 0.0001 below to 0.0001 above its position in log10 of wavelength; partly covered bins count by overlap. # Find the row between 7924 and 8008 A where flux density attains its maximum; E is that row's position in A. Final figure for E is 8006.12 A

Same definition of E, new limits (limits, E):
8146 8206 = 8147.46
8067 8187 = 8098.83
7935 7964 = 7951.01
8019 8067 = 8050.49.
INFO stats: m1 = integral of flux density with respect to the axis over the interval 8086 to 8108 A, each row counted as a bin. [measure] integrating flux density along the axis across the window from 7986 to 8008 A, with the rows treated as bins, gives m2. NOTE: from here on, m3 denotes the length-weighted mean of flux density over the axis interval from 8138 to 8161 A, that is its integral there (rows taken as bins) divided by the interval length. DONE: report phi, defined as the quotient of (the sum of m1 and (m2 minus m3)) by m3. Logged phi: 46.6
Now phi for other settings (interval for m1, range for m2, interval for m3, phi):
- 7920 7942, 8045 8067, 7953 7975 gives 42.7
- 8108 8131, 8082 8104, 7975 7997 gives 39.9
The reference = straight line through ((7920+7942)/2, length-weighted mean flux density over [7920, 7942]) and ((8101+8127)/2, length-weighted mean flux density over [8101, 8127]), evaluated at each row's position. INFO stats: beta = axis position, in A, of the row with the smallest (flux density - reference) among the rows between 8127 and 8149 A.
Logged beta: 8143.71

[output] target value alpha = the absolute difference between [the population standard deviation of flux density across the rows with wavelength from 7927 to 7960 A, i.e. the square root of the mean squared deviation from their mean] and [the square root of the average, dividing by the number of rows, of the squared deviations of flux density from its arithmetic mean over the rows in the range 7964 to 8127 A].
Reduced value 0.6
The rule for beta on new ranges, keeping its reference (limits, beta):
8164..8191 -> 8166.24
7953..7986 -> 7954.67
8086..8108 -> 8095.10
